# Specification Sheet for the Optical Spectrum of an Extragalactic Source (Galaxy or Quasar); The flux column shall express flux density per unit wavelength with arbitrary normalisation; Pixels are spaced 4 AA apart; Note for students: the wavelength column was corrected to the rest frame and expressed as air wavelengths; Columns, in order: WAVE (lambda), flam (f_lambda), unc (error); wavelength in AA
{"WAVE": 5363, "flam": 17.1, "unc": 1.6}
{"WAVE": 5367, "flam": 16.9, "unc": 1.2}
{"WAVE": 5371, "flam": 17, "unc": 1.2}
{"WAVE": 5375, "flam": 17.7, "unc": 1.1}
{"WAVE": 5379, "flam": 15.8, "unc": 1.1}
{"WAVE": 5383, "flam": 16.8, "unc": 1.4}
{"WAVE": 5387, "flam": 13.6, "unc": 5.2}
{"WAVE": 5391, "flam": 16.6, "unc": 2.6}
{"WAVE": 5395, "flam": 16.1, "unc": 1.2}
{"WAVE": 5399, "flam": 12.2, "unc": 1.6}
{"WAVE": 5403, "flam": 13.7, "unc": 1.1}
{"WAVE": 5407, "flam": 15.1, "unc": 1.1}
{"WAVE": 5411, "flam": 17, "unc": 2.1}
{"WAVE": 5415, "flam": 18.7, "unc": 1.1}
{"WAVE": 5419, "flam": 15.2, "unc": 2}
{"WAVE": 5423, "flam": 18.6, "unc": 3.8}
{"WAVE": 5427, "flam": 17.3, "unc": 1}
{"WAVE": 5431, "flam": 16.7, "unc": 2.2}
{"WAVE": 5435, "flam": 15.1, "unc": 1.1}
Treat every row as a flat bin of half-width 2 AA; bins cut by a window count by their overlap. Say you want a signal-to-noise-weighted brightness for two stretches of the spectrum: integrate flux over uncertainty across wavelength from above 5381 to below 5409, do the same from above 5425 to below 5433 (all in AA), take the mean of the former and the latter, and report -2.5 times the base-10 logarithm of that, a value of -5.68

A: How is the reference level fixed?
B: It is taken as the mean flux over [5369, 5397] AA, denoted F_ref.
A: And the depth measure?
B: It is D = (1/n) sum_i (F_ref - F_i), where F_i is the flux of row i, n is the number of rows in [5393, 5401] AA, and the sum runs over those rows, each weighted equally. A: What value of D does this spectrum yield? 2.1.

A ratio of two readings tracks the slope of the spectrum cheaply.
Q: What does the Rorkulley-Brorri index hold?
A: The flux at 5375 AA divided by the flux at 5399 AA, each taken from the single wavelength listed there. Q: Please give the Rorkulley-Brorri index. 1.451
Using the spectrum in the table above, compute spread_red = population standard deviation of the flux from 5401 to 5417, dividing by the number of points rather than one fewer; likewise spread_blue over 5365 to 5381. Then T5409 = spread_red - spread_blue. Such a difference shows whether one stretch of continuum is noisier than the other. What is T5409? 1.21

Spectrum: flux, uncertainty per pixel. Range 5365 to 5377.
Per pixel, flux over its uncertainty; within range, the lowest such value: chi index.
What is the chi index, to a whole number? 14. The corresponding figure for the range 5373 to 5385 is 12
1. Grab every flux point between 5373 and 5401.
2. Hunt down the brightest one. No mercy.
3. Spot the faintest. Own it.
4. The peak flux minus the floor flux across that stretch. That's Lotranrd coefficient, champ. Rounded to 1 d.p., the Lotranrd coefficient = 5.5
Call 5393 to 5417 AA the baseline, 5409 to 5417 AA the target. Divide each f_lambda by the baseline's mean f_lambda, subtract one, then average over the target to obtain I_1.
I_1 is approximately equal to 0.15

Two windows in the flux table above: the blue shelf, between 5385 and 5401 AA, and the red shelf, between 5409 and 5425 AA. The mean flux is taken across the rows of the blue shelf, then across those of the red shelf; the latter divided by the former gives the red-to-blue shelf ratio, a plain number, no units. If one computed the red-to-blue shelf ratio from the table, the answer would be 1.19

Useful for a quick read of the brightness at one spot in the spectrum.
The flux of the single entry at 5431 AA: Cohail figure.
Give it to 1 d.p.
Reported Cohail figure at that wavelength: 16.7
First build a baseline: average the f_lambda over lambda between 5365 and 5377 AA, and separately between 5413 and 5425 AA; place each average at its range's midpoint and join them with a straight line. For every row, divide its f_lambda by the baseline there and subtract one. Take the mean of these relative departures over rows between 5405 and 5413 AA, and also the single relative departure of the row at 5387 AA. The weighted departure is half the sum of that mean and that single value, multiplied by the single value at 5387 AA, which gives 0.031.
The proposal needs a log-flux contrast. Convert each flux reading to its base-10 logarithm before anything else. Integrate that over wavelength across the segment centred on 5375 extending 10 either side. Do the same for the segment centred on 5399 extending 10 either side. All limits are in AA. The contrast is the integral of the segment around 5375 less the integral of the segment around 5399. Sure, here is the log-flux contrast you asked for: 1.2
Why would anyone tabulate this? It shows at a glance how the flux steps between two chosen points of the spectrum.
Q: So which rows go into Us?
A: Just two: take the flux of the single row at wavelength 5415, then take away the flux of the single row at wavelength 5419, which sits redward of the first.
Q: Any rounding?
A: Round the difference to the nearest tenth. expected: 3.5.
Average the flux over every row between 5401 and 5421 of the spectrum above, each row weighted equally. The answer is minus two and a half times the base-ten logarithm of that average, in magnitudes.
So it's -3.01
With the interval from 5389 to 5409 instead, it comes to -2.92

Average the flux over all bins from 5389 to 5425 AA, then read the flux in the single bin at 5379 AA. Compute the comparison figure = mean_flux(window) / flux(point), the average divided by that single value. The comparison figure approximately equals 1.01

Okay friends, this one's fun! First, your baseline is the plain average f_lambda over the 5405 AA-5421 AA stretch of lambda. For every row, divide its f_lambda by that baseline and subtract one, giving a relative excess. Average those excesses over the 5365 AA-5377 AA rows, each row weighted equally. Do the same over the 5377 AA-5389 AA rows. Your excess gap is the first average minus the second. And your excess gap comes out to 0.11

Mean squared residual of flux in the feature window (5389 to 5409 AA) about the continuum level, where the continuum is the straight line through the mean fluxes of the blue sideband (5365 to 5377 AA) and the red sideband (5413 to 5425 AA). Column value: 10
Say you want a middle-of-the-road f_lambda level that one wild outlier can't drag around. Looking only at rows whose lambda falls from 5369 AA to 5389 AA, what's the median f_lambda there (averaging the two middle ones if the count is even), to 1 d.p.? 16.8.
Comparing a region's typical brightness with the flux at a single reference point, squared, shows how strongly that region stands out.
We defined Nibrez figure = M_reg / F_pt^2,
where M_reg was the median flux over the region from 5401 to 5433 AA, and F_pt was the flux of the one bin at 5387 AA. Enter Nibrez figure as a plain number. 0.091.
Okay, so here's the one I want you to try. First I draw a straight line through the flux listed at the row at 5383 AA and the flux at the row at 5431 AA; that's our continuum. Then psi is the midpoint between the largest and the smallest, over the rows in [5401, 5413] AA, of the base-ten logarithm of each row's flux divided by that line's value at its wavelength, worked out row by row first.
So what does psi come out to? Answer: -0.040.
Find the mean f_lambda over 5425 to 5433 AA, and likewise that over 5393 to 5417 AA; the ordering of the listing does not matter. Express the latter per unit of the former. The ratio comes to 0.91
